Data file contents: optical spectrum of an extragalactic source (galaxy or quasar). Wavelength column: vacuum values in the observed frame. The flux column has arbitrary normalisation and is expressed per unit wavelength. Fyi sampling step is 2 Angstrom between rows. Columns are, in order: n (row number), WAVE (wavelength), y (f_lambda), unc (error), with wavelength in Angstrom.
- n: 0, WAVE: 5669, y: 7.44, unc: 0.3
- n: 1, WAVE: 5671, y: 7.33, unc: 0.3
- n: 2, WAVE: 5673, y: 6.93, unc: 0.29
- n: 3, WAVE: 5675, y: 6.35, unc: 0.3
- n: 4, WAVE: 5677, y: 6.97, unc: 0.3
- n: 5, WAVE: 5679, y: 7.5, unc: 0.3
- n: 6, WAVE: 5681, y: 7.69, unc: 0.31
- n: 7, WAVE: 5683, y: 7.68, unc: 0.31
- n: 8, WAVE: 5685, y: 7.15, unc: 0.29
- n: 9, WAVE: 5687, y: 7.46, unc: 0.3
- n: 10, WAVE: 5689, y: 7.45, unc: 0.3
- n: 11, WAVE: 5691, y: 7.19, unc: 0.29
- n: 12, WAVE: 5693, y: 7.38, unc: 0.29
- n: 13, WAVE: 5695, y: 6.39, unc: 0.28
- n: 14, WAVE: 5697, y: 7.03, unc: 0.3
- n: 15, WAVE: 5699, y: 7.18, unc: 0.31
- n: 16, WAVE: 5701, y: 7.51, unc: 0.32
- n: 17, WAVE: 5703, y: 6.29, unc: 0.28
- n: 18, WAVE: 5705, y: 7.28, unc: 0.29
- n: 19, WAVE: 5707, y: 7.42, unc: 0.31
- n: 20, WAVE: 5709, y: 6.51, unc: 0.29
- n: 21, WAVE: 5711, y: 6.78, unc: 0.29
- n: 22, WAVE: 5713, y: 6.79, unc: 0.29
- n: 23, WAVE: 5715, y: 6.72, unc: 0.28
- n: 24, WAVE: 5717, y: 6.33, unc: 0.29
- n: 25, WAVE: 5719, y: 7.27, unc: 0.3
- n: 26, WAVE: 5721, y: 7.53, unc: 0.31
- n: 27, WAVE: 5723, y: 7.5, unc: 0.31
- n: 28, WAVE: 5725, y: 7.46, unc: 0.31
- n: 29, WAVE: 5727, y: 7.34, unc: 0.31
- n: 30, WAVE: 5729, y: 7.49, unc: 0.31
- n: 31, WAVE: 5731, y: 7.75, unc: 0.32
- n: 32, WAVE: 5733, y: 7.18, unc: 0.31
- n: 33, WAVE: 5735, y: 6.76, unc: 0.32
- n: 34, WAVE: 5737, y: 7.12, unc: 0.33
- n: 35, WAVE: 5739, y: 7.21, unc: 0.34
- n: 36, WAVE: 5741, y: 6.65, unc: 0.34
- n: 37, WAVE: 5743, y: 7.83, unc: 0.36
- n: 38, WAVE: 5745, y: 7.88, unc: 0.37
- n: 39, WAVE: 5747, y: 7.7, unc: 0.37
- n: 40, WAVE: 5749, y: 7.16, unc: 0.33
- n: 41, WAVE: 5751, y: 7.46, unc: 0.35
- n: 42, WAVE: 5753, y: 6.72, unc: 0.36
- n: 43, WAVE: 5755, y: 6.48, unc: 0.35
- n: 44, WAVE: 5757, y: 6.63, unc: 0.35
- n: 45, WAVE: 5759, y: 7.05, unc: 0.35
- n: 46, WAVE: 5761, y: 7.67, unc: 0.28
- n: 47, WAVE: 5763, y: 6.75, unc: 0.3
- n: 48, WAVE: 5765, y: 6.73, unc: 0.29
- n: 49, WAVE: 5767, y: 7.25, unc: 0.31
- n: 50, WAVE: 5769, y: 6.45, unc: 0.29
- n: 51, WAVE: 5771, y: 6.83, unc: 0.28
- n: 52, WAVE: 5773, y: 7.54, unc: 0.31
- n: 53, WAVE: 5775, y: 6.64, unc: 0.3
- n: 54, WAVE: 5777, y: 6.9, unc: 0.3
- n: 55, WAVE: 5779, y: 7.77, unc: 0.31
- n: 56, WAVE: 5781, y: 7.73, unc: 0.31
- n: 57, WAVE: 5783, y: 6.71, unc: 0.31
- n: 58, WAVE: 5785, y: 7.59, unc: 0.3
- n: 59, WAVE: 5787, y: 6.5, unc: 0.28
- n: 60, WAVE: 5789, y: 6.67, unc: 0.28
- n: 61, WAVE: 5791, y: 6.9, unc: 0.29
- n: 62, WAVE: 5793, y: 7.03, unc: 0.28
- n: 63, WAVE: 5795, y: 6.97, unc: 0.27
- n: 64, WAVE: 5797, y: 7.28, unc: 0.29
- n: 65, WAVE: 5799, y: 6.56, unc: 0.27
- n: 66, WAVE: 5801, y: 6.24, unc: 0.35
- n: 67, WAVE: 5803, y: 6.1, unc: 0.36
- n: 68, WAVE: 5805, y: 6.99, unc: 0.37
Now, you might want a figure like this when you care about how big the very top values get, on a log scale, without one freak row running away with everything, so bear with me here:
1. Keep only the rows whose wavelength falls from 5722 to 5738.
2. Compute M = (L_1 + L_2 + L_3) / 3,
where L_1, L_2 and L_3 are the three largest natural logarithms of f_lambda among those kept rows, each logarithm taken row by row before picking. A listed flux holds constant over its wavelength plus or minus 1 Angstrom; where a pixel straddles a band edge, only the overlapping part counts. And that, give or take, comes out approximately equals 2.03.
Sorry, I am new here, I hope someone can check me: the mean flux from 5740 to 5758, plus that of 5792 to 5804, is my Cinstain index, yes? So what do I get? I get 13.9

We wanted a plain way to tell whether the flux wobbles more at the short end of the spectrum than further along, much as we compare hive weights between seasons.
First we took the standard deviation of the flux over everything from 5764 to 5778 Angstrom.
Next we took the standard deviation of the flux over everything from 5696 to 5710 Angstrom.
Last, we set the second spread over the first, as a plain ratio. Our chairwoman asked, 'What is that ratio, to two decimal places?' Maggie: 1.24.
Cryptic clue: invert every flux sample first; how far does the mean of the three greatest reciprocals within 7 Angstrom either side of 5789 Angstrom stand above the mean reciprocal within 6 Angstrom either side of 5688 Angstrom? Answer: 0.015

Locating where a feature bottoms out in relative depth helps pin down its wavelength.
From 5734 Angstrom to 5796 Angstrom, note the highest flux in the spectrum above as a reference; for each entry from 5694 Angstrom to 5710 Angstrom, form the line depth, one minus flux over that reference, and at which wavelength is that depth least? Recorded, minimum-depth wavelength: 5701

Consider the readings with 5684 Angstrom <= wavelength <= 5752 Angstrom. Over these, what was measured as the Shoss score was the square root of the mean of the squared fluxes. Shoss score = 7.19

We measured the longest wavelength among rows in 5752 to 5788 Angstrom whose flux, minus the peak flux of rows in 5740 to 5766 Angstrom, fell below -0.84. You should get 5787 Angstrom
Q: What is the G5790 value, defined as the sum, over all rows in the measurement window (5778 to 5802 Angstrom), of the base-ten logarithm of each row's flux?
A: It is 10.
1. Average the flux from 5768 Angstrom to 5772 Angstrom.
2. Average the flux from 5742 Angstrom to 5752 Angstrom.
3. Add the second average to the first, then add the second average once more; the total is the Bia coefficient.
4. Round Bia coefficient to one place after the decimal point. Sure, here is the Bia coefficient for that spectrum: 21.9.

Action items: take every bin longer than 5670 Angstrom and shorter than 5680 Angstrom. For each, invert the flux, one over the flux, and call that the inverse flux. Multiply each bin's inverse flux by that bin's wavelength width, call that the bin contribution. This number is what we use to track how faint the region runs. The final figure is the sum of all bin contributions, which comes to 1.43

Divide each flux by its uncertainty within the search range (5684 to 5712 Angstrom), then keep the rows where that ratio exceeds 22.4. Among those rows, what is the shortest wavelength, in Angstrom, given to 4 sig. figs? 5685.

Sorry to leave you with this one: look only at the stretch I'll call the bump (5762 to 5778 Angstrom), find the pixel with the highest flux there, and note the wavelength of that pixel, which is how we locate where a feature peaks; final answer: 5773 Angstrom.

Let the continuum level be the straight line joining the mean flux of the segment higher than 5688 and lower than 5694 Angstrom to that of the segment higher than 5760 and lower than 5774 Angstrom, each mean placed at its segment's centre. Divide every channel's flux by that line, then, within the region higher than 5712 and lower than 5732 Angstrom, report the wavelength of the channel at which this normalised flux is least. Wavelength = 5717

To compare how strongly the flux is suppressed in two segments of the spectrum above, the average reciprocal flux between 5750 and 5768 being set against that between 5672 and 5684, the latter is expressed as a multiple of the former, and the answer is 0.97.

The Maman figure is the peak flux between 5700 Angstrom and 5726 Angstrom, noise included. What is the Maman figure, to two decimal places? 7.53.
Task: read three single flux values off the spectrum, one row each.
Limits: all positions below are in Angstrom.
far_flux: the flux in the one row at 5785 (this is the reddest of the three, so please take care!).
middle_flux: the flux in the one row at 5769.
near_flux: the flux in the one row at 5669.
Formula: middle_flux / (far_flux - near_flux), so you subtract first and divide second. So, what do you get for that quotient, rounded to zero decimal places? 43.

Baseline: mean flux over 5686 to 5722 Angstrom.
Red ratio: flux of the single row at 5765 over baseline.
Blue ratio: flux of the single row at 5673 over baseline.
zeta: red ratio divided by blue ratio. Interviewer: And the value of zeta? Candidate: 0.97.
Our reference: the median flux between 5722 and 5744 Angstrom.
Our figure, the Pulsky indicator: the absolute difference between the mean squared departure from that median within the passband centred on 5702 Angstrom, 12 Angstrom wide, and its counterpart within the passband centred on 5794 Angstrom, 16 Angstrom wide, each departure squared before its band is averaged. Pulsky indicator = 0.21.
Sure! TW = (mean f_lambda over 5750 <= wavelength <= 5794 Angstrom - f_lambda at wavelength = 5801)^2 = 0.6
